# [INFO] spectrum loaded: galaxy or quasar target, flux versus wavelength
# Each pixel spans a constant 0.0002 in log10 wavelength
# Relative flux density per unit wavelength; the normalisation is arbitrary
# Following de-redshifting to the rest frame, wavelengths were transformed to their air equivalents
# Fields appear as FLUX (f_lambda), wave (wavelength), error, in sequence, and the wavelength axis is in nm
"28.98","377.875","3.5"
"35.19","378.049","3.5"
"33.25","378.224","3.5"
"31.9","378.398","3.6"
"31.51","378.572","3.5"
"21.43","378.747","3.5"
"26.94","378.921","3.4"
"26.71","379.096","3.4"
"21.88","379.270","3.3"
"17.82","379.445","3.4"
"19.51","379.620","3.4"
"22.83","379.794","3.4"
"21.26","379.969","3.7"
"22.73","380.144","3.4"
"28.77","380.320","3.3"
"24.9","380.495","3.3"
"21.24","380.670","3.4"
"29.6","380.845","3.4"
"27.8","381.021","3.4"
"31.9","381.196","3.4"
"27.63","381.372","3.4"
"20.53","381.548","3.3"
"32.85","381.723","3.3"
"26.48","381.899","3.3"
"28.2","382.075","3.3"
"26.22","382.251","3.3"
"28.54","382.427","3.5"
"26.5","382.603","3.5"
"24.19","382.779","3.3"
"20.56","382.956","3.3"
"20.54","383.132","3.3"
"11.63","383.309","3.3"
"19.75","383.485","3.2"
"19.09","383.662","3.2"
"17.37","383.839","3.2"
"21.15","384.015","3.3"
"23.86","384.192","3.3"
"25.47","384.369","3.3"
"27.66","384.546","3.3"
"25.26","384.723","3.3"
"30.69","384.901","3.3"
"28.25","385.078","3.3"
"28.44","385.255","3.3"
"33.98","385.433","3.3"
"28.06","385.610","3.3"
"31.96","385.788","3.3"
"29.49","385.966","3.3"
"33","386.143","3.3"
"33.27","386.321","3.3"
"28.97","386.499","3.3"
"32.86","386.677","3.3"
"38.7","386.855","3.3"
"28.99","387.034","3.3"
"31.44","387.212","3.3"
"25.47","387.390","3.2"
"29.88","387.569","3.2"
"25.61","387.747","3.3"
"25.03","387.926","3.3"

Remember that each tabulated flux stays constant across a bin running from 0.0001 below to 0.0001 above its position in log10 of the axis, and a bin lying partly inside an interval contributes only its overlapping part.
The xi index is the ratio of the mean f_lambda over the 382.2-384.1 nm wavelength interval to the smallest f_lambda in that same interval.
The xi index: 1.8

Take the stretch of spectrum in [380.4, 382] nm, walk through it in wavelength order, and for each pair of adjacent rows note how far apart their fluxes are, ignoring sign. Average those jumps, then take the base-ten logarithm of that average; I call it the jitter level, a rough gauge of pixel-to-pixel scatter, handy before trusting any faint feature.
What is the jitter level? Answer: 0.78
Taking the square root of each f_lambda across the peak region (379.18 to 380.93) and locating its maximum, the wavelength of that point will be 380.845 nm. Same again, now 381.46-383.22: 381.723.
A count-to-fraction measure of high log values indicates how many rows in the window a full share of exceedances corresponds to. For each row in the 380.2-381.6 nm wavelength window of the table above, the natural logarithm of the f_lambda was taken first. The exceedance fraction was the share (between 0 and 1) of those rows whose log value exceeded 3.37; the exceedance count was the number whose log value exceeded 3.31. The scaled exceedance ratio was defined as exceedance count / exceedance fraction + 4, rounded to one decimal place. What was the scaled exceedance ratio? 24.0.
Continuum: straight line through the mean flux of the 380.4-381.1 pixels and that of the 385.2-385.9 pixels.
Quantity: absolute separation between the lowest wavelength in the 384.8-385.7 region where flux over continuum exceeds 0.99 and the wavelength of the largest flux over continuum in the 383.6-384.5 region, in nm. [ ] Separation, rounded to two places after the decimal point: 0.53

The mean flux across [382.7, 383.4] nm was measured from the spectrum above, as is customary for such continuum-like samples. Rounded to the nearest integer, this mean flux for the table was 19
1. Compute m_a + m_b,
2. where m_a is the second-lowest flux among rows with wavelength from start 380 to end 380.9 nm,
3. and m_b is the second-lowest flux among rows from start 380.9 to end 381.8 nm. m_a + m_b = 50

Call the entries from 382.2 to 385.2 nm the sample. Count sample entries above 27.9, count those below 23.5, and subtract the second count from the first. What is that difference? -4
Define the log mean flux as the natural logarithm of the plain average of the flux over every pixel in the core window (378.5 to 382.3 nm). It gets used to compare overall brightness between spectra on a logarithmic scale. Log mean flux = 3.23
